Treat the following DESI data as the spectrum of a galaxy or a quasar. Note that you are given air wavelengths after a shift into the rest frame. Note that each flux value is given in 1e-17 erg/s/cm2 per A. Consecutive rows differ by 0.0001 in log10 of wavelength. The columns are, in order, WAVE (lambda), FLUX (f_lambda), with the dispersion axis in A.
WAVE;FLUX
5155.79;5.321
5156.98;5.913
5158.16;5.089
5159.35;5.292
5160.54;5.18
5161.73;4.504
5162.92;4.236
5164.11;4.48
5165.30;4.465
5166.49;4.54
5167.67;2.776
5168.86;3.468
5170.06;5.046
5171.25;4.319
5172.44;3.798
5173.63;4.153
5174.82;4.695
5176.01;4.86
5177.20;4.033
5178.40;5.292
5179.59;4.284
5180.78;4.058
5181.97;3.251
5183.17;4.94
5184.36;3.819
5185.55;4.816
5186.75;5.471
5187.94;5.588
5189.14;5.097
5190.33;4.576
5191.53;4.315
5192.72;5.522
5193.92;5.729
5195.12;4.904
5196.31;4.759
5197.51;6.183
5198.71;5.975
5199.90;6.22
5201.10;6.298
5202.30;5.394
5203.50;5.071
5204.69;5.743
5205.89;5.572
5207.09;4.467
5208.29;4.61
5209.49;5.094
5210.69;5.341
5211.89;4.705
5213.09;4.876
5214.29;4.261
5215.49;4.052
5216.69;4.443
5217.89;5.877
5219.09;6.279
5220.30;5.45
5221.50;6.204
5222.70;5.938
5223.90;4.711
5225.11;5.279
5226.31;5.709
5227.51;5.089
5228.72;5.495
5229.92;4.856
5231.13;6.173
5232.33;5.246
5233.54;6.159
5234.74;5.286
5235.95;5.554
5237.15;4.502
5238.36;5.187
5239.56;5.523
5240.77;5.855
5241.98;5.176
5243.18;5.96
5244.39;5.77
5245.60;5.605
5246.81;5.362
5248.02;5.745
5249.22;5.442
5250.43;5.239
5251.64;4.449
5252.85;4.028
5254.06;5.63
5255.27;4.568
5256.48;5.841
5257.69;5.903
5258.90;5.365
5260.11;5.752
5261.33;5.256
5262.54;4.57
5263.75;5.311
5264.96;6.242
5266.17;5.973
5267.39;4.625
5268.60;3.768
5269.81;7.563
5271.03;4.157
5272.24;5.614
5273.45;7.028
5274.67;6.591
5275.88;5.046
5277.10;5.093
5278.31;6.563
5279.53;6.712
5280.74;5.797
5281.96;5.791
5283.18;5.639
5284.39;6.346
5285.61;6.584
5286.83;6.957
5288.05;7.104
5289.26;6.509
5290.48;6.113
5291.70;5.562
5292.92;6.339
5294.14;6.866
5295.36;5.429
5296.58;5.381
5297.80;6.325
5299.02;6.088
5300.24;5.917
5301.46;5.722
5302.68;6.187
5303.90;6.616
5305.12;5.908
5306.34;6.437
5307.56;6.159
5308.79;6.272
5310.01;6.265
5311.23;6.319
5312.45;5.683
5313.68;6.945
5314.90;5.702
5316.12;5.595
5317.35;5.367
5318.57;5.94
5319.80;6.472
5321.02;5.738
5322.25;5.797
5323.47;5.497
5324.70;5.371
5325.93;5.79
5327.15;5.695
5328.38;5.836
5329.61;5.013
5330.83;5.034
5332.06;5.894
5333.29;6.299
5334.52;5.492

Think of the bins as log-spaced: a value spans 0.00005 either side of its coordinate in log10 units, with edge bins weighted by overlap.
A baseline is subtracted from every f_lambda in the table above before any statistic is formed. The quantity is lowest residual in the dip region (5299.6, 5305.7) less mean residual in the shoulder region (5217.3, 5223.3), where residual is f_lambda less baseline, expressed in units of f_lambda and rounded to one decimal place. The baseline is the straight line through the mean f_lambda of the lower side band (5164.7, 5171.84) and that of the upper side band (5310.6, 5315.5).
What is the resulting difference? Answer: -1.4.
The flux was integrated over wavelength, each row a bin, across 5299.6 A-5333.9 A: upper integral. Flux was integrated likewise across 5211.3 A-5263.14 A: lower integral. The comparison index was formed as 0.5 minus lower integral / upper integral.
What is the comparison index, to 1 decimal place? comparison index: -0.9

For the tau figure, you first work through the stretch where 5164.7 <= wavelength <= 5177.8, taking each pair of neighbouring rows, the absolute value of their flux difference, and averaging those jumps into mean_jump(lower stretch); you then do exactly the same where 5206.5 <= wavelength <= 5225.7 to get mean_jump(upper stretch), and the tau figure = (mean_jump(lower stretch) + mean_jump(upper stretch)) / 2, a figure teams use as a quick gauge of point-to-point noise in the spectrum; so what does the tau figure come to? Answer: 0.64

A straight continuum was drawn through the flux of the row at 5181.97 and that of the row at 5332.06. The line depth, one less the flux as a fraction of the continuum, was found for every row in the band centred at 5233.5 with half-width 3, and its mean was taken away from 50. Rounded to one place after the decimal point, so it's 50.4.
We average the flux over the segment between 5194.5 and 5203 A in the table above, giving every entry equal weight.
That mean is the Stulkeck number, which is 5.7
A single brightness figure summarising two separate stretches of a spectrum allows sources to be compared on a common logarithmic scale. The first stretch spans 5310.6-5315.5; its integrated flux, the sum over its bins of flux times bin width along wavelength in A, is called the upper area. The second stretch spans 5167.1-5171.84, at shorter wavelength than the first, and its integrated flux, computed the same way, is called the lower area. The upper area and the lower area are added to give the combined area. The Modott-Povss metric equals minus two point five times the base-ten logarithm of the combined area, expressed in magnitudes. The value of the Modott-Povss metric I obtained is -4.22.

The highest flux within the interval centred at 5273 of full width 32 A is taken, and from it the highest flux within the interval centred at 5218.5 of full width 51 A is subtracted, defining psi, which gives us 1.3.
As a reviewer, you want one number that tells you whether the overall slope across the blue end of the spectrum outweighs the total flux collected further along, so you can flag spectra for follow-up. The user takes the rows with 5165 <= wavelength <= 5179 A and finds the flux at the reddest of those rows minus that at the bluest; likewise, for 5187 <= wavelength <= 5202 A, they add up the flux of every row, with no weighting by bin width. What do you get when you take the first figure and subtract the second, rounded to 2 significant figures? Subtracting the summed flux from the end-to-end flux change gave -64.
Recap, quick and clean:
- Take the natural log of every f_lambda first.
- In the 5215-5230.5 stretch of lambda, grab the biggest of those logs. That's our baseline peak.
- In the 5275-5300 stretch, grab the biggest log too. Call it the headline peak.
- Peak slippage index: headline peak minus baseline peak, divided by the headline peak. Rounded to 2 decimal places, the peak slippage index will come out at 0.06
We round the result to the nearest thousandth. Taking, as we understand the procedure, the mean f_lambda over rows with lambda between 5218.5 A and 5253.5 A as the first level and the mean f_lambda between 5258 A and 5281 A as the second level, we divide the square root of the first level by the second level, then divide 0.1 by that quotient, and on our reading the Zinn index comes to 0.242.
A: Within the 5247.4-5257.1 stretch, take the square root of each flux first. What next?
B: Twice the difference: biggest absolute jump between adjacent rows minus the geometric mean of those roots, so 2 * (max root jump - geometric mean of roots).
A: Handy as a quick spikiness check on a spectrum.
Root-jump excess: -3.77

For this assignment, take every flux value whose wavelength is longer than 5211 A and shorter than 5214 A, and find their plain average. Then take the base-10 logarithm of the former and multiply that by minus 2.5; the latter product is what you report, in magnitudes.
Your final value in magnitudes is -1.70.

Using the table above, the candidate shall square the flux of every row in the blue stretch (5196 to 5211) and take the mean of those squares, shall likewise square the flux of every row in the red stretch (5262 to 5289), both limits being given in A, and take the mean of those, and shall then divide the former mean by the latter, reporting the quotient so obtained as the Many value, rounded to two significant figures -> 0.85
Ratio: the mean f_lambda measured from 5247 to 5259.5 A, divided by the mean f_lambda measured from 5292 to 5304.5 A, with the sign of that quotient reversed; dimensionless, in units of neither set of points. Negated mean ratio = -0.86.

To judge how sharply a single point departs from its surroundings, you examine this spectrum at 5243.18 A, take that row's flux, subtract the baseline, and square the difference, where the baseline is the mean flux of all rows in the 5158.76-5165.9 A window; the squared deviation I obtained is 1.6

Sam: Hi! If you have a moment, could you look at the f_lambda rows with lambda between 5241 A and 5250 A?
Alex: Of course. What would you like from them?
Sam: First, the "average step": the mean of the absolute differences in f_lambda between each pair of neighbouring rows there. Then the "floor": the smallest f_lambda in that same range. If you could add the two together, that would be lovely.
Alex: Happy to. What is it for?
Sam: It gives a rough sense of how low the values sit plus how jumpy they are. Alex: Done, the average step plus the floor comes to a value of 5.5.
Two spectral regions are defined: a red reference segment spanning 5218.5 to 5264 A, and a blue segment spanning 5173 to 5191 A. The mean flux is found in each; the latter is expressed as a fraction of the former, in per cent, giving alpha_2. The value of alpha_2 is 85.0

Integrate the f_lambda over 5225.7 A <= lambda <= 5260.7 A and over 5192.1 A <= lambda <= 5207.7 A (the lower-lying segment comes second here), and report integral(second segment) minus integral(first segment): -103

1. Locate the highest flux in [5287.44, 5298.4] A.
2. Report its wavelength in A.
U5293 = 5288.05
